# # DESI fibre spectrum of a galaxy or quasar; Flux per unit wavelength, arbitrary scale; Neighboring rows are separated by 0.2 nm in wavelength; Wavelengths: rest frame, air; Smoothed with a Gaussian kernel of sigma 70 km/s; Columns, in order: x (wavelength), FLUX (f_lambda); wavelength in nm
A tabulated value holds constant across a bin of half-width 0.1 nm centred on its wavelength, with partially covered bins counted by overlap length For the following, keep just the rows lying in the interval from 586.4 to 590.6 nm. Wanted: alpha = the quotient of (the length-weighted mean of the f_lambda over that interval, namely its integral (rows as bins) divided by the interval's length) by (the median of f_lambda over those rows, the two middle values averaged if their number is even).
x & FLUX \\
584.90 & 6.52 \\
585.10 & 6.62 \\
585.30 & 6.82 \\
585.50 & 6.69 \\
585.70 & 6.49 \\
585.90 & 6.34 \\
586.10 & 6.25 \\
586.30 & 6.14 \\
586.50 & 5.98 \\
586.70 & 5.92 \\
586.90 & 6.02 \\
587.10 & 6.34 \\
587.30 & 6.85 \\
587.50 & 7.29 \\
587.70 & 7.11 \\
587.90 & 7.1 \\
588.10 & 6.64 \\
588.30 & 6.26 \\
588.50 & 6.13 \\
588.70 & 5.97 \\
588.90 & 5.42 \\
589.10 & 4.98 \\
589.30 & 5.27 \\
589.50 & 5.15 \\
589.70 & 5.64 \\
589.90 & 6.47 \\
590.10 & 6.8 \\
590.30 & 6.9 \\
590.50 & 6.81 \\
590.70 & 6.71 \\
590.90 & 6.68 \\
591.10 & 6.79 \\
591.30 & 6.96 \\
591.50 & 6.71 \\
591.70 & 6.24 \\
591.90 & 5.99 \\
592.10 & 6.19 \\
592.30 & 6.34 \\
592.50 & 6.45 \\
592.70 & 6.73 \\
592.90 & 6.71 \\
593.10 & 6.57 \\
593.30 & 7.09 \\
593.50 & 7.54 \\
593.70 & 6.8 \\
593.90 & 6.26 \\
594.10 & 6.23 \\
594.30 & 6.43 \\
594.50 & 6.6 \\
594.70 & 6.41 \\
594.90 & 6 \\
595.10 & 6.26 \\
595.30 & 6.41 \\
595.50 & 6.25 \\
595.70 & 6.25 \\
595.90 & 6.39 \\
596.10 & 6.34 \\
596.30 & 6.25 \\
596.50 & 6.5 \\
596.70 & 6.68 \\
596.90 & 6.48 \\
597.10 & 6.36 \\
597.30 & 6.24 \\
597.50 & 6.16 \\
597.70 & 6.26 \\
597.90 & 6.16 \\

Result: 1.00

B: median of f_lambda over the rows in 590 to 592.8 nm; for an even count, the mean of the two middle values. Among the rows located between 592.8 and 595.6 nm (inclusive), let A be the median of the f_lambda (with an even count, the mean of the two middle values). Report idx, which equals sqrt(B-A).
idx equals 0.54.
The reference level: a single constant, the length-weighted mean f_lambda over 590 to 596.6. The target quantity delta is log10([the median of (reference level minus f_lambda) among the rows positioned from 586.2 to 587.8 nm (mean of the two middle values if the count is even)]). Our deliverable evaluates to -0.5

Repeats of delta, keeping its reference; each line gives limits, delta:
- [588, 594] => -1.9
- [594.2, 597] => -0.9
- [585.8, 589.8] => -0.4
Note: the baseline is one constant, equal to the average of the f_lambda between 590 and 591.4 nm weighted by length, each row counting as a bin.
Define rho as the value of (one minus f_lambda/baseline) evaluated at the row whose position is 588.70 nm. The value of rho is 0.12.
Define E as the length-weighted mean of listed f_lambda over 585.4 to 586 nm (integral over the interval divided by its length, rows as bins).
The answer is 6.51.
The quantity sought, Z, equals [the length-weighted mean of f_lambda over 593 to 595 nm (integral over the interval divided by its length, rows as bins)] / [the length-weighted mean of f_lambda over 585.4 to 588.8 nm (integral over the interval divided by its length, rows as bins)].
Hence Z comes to 1.02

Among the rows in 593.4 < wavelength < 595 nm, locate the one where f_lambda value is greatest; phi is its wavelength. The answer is 593.50 nm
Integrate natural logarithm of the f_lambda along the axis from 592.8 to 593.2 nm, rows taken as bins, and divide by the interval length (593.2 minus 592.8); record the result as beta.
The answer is 1.89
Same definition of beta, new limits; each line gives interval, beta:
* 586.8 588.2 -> 1.91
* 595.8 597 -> 1.86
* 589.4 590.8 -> 1.84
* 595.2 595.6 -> 1.85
